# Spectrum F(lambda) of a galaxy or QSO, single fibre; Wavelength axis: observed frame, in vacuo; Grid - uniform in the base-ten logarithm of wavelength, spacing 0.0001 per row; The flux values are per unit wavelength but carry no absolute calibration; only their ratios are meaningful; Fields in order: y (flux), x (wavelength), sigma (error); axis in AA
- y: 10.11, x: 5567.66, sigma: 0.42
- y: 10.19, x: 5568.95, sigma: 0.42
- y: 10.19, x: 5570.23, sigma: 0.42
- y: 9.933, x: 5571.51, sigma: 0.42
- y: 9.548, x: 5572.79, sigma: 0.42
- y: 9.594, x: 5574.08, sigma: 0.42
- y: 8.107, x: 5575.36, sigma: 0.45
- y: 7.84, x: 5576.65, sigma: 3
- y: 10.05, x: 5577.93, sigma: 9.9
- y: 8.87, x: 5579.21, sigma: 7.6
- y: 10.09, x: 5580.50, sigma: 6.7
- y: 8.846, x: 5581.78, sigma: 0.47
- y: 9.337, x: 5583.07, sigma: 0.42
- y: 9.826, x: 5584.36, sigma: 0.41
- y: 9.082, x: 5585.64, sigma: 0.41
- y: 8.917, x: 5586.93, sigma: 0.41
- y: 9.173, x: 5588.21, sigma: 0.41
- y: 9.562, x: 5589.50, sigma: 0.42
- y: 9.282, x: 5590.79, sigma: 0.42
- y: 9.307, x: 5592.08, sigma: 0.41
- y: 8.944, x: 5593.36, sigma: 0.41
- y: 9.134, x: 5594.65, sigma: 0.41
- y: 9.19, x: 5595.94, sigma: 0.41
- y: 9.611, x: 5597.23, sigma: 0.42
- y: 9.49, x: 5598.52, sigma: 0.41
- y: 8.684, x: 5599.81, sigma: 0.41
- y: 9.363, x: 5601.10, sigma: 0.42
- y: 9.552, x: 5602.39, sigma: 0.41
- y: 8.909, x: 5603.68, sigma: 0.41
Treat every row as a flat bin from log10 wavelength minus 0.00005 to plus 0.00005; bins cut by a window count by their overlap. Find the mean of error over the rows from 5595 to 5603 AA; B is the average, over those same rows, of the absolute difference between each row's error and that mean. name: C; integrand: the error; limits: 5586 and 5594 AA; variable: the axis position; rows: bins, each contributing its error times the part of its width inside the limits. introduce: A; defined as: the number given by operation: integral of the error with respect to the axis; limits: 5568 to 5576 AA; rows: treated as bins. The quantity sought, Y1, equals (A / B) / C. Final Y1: 231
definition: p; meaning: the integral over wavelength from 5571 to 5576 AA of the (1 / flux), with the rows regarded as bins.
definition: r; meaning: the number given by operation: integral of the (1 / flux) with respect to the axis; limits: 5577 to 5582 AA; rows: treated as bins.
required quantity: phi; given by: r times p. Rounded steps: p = 0.542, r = 0.535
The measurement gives 0.290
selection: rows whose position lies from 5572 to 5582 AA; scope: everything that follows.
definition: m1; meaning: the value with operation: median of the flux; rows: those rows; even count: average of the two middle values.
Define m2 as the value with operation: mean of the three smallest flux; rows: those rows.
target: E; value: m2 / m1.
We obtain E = 0.897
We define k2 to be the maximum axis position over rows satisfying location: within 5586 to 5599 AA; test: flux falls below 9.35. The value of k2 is 5595.94 AA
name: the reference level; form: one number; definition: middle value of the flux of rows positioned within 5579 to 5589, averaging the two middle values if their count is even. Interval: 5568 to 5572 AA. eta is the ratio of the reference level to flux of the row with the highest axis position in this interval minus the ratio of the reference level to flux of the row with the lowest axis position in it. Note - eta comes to 0.02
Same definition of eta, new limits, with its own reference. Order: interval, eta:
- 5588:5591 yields -0.01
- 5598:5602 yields 0.01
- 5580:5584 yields 0.07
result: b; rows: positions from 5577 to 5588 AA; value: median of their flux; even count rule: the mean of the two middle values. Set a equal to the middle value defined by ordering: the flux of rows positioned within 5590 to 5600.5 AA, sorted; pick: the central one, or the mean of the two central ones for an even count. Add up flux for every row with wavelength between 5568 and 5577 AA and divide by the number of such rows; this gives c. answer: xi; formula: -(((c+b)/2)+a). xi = -18.5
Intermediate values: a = 9.24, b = 9.21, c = 9.34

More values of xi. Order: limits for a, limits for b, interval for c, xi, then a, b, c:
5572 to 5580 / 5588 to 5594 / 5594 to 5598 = -18.5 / 9.21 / 9.28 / 9.31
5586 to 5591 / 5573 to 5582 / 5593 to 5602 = -18.3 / 9.23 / 8.87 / 9.20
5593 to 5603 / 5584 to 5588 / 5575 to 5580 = -18.2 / 9.28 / 9.08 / 8.72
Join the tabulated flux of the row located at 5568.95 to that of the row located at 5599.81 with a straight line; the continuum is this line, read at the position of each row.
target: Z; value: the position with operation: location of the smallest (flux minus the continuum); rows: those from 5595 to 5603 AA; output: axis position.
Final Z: 5599.81 AA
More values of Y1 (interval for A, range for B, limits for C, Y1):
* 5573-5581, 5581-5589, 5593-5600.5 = 710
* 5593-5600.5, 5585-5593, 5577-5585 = 21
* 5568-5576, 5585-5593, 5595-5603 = 231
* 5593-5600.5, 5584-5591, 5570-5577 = 125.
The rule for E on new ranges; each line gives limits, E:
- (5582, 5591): 0.976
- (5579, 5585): 0.966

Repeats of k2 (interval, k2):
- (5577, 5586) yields 5585.64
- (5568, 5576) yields 5575.36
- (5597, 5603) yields 5599.81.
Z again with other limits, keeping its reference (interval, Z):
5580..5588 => 5581.78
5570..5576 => 5575.36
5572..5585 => 5576.65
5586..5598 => 5586.93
